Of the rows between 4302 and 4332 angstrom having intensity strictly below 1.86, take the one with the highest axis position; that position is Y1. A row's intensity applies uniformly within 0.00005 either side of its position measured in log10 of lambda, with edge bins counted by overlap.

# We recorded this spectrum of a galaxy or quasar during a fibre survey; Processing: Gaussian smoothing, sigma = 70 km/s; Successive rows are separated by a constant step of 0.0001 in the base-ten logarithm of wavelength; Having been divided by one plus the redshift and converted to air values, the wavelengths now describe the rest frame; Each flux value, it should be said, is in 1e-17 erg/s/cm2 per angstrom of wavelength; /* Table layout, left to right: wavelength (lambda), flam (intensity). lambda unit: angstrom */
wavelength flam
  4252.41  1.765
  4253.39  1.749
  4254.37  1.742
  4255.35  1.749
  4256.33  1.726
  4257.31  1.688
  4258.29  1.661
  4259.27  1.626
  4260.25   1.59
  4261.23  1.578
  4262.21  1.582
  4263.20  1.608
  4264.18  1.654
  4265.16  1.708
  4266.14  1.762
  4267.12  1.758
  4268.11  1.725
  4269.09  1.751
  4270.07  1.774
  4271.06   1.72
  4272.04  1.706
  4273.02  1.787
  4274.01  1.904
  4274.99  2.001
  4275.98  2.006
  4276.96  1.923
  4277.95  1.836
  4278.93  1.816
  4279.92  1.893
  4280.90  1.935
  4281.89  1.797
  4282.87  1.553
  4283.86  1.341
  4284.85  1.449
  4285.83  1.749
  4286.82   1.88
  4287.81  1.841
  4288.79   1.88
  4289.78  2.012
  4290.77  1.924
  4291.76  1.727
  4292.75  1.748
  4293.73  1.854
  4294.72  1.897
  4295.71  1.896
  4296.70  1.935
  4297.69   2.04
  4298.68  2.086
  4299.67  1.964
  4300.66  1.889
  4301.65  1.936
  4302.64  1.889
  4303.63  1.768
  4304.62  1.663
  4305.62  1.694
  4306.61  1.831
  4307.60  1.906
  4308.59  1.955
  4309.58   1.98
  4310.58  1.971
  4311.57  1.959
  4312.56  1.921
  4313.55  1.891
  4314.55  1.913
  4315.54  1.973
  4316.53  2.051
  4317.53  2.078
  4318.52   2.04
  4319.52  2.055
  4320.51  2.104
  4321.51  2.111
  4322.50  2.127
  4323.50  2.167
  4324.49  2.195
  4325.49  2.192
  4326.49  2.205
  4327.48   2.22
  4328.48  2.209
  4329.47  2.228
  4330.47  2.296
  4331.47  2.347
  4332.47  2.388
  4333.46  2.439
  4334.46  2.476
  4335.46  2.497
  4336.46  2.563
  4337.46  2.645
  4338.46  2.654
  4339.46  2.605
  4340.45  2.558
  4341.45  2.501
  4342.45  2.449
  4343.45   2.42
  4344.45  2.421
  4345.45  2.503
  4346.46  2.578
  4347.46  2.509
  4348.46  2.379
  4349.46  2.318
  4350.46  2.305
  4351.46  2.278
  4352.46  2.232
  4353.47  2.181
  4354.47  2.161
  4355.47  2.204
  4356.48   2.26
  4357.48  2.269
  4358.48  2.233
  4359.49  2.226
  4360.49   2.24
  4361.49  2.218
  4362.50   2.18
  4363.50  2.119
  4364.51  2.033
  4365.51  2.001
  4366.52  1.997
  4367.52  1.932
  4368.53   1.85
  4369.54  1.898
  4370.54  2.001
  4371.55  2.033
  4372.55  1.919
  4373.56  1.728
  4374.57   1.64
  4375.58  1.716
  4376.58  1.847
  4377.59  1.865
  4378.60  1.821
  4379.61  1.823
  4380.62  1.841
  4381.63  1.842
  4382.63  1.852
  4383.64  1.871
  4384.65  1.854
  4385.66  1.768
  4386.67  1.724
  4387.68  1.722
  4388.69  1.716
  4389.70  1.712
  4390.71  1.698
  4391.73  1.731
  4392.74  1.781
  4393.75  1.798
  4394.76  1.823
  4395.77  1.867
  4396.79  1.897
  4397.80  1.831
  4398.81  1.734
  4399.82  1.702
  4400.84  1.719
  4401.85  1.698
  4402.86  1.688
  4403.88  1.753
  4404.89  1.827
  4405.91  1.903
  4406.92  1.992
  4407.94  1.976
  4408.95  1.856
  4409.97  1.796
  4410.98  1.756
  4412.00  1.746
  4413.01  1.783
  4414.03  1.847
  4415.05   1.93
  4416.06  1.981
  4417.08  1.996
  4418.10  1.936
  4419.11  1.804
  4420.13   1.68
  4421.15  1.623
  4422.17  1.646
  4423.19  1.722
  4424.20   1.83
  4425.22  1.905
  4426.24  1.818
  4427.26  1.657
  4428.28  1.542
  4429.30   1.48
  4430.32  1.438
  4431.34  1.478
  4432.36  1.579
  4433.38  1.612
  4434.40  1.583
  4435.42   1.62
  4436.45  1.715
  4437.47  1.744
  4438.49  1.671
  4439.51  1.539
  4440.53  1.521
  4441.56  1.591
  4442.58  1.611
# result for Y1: 4306.61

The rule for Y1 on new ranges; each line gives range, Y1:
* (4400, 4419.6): 4419.11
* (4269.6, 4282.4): 4281.89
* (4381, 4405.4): 4404.89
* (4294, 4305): 4304.62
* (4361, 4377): 4376.58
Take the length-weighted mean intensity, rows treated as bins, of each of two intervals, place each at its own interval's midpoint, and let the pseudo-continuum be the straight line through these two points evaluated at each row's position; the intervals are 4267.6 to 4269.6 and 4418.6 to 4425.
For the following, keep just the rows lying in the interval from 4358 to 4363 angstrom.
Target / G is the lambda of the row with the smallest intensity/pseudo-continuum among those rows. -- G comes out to 4362.50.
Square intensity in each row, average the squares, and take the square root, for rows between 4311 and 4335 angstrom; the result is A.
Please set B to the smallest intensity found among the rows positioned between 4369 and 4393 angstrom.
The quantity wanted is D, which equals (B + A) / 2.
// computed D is 1.90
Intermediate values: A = 2.16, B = 1.64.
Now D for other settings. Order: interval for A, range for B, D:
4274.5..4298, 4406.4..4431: 1.64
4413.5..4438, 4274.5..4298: 1.53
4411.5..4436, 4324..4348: 1.96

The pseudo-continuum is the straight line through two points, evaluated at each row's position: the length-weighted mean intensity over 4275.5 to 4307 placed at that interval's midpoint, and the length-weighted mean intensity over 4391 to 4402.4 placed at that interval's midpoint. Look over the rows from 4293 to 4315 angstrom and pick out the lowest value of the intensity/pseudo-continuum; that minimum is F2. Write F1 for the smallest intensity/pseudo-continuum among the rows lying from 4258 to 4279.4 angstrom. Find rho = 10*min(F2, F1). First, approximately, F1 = 0.85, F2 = 0.9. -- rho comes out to 8.5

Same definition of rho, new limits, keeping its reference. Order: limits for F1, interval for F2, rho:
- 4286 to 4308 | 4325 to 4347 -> 9.1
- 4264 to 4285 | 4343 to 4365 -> 7.3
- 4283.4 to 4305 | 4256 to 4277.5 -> 7.3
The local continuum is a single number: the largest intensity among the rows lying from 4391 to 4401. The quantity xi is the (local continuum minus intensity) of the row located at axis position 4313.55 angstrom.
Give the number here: 0.01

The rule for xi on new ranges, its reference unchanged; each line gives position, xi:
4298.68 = -0.19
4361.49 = -0.32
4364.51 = -0.14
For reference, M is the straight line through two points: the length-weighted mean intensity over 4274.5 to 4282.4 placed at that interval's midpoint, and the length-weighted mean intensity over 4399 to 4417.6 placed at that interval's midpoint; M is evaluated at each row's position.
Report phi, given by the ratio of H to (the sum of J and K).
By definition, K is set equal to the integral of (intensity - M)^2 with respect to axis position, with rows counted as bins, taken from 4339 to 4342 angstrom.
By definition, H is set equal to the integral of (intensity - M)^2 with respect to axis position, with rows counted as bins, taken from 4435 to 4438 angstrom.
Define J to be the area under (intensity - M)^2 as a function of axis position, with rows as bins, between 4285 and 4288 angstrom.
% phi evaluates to 0.0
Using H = 0.05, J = 0.09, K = 1.4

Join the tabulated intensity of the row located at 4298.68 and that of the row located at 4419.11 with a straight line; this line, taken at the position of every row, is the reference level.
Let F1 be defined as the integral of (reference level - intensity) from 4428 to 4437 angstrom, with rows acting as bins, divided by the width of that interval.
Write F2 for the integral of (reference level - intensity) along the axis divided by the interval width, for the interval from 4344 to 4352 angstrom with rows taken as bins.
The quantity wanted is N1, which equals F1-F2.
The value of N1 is 0.7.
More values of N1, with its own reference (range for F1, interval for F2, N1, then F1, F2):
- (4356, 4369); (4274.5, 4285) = -0.5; -0.18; 0.34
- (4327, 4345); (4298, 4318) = -0.6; -0.44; 0.15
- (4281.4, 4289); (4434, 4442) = 0.3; 0.44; 0.14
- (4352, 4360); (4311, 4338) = -0.1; -0.27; -0.17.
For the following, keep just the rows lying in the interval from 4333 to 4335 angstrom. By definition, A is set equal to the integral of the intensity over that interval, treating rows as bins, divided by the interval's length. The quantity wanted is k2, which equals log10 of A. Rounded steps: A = 2.45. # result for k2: 0.390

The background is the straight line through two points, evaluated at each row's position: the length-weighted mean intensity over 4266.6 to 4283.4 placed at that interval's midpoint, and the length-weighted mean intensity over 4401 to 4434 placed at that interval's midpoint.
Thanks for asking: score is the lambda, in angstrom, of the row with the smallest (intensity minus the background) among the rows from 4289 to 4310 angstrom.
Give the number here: 4304.62 angstrom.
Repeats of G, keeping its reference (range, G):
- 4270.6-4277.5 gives 4272.04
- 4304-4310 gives 4304.62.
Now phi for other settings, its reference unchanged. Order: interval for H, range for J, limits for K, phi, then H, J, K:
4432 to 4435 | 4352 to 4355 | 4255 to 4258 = 0.3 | 0.15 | 0.33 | 0.1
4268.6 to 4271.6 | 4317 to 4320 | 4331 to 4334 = 0.1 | 0.08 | 0.10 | 0.8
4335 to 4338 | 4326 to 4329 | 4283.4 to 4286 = 1.7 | 1.49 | 0.34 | 0.5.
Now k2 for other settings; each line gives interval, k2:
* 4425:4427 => 0.262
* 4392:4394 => 0.251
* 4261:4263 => 0.198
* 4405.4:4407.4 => 0.290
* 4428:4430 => 0.176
